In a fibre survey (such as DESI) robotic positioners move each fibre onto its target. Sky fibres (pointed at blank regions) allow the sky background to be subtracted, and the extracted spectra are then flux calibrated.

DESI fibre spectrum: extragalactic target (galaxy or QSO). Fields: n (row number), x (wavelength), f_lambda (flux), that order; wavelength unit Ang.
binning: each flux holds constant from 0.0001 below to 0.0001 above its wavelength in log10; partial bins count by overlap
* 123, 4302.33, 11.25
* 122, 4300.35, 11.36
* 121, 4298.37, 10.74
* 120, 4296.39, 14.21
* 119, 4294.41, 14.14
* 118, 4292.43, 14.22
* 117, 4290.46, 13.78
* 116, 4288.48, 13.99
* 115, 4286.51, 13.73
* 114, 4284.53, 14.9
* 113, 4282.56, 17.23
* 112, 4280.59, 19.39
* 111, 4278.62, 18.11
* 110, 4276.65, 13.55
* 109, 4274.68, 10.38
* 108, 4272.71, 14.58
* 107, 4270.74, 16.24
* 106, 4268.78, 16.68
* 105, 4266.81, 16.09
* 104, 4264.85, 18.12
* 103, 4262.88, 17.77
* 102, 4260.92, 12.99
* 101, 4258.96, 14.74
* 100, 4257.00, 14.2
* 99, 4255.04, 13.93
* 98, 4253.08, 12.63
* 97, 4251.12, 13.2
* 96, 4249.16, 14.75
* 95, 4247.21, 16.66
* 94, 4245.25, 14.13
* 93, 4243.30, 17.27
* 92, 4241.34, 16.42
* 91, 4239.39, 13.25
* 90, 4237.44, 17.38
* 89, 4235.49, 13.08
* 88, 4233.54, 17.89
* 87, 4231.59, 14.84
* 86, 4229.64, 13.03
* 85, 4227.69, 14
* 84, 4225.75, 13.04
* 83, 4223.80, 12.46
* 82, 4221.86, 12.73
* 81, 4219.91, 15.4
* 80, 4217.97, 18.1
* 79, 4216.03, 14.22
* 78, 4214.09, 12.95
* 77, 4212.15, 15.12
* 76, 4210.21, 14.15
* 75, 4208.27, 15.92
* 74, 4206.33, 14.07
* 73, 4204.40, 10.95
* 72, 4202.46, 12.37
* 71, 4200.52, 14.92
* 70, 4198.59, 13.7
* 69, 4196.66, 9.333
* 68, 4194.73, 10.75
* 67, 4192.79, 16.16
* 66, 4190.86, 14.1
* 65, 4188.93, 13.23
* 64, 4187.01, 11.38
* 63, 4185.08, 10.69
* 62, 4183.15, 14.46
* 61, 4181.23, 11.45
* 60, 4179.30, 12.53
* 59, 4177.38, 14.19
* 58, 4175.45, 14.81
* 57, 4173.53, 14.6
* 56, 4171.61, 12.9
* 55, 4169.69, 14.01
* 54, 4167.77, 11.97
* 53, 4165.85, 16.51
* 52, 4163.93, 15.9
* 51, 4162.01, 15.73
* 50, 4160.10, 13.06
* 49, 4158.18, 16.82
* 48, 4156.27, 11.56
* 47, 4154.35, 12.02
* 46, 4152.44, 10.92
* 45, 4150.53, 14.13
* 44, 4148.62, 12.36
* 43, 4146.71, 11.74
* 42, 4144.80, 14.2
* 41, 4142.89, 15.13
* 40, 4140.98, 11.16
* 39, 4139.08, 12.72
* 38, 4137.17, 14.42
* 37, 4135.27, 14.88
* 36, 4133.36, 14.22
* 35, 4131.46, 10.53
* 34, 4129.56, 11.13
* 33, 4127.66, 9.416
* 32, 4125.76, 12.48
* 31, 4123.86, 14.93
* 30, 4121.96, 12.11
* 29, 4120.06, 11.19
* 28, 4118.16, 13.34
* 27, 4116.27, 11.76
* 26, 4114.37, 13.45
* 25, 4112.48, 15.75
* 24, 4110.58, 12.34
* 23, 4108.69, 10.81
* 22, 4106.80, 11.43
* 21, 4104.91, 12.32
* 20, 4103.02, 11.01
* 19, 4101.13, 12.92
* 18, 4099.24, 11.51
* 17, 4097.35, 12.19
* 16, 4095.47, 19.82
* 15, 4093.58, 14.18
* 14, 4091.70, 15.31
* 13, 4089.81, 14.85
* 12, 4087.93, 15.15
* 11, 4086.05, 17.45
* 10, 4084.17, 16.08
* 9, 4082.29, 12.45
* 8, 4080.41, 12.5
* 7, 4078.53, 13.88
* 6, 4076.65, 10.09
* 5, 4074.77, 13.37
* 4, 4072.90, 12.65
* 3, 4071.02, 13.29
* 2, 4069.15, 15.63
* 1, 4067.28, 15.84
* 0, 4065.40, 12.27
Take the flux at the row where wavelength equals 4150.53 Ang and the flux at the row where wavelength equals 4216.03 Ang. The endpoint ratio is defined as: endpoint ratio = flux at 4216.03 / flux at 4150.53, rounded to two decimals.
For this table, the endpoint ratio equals 1.01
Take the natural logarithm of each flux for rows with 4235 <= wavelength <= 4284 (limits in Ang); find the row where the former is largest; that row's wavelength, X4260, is 4280.59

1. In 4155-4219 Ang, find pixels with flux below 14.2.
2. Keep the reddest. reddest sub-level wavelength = 4214.09 Ang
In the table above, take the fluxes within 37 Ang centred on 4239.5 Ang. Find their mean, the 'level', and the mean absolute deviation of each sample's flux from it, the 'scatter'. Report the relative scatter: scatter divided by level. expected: 0.10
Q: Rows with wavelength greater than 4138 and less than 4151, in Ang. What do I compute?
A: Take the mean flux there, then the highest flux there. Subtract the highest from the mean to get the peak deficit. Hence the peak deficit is -2.1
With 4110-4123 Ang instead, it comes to -2.9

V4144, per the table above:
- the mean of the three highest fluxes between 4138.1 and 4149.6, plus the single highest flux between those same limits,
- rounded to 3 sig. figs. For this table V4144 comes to 29.1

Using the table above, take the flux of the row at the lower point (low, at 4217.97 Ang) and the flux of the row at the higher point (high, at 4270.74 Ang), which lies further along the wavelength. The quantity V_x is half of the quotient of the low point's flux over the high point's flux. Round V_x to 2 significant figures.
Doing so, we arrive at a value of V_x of 0.56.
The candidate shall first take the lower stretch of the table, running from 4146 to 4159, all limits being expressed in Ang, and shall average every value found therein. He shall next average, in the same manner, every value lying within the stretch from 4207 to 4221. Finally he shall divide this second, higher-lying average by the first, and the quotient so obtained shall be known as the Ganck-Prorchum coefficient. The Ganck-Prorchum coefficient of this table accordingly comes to 1.18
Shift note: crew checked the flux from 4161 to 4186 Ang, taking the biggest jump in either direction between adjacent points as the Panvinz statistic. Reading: 4.54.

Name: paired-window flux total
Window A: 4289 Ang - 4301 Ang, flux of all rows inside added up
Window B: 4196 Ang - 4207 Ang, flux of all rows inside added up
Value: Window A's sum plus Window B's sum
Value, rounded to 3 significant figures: 154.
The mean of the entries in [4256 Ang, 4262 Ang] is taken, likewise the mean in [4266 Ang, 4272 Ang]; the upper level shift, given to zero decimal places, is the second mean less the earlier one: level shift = 2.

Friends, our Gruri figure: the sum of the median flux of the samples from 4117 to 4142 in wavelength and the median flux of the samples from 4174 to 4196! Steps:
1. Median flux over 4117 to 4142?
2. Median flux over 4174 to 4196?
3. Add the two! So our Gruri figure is 25.7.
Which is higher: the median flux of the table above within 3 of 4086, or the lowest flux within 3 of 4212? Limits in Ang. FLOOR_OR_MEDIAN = 16.1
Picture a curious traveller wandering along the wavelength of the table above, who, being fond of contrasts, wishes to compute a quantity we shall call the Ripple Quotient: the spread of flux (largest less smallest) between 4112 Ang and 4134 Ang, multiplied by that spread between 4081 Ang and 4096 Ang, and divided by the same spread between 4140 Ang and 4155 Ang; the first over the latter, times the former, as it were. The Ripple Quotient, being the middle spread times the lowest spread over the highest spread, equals 11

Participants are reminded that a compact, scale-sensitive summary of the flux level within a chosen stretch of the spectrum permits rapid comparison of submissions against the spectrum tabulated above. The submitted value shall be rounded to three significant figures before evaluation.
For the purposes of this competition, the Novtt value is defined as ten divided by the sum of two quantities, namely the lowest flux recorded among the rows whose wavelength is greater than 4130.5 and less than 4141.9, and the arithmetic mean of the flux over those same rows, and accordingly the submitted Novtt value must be 0.425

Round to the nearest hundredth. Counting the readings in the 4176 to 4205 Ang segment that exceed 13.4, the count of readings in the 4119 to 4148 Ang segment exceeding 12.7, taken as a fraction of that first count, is 1.17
